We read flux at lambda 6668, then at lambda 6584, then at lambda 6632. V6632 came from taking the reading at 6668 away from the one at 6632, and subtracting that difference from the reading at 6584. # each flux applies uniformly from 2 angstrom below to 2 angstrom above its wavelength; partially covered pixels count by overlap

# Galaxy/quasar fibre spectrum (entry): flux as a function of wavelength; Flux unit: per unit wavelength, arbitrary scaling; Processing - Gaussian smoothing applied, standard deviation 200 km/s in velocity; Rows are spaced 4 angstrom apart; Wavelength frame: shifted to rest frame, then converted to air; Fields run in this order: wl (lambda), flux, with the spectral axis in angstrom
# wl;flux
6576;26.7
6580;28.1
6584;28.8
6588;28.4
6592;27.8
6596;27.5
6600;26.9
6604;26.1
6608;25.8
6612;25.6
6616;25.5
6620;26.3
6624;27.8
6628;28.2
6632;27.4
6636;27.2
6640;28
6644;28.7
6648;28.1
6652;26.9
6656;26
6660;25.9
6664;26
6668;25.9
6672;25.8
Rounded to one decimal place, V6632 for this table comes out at 27.3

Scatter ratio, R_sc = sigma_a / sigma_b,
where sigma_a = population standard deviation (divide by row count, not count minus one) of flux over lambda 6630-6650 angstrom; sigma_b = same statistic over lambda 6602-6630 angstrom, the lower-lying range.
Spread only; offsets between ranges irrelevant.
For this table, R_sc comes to 0.53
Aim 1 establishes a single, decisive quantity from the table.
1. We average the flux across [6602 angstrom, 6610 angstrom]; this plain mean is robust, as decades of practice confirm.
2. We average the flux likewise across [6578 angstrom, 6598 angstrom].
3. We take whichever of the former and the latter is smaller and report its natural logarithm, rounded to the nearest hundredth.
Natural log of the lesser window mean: 3.26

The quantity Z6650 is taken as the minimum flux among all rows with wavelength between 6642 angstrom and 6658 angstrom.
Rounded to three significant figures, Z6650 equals 26.0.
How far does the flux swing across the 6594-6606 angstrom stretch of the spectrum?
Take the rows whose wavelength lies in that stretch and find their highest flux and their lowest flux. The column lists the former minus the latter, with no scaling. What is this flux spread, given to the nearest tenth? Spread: 1.4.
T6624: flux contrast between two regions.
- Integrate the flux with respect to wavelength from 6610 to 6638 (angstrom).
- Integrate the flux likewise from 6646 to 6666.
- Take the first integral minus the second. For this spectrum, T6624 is 220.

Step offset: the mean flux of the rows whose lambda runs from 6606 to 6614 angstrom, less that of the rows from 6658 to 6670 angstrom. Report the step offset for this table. -0.2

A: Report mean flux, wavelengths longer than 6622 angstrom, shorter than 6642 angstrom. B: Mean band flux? 27.7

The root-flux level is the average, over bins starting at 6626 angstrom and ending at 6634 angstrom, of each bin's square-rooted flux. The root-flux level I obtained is 5.27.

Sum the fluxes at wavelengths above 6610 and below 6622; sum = 77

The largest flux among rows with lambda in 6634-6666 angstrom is 28.7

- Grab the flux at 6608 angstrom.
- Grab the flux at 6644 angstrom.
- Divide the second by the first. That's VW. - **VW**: 1.11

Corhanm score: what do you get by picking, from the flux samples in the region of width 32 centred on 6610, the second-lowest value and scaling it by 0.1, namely 2.56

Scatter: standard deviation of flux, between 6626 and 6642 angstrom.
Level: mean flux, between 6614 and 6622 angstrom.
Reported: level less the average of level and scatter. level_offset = 12.7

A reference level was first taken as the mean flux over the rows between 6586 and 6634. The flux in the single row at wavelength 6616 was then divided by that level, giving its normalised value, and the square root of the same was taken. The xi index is 0.97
